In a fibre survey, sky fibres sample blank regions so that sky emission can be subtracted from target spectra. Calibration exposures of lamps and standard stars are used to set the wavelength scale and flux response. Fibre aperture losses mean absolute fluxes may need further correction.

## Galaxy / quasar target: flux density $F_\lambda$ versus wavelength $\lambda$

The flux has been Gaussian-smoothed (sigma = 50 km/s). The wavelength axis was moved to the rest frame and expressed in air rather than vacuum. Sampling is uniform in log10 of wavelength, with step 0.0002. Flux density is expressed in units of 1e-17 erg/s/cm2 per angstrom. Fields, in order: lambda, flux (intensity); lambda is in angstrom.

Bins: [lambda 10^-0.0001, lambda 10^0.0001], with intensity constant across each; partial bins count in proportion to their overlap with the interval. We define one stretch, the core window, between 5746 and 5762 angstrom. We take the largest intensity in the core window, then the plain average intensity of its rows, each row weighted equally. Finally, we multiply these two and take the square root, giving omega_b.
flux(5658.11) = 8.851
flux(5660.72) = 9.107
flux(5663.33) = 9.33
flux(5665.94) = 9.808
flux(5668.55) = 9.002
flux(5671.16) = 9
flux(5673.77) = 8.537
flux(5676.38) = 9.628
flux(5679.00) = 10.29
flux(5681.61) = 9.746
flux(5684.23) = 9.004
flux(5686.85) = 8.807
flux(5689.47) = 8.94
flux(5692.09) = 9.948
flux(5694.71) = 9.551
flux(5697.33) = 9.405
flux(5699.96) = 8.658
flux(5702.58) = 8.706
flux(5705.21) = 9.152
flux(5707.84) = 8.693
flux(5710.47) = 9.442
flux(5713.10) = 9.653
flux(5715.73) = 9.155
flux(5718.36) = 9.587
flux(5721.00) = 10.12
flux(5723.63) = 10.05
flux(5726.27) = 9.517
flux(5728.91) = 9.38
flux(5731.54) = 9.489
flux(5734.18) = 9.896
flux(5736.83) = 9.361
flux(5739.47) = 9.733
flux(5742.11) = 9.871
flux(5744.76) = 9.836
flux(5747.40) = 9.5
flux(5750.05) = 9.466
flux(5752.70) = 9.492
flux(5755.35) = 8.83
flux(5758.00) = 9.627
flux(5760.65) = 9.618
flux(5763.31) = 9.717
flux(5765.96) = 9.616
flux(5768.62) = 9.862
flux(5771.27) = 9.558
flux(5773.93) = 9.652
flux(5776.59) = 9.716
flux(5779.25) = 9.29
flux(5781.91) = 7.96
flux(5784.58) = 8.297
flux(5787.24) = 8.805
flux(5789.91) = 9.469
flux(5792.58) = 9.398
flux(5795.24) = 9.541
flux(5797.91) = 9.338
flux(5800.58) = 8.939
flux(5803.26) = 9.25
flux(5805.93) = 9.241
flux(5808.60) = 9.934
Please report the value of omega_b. 9.52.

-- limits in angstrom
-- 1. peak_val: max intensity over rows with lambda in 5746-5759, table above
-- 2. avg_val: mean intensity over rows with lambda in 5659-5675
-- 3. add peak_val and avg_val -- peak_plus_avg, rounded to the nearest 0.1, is 18.8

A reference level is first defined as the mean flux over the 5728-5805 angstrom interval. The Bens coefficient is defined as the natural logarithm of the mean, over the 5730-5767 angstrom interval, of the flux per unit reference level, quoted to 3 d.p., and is 0.019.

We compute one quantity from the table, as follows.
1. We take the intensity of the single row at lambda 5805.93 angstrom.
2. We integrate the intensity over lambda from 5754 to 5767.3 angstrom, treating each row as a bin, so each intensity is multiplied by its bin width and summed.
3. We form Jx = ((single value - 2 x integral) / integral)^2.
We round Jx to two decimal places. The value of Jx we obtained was 3.71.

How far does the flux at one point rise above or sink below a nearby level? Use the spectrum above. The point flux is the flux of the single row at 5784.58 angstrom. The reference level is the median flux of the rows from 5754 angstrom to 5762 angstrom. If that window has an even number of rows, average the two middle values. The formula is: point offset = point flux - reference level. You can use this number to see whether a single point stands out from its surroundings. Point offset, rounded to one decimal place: -1.3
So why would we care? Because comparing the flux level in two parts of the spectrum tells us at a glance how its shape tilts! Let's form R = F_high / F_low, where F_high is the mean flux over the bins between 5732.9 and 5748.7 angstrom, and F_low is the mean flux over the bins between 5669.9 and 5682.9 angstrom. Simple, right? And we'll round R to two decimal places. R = 1.03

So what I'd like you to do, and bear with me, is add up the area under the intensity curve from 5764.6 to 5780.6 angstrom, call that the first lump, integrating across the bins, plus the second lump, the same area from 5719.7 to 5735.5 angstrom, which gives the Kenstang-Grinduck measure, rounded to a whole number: 308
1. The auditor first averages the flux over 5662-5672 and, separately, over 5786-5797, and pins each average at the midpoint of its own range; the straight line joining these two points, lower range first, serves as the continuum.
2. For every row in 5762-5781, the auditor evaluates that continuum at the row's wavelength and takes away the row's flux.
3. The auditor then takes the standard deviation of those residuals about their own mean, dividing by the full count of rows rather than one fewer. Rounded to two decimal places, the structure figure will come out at 0.17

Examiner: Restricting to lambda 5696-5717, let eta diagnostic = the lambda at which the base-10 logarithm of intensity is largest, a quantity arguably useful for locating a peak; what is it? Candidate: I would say 5713.10 angstrom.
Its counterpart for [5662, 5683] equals 5679.00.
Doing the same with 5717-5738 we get 5721.00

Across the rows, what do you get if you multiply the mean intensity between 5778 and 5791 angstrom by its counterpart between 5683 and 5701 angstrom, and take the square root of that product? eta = 8.97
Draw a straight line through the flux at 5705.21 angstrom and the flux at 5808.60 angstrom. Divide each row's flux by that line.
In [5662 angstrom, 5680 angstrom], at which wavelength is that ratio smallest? 5673.77 angstrom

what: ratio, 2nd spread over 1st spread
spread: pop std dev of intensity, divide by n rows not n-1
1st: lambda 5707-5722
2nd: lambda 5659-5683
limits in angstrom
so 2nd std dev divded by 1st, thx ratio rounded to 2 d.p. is 1.14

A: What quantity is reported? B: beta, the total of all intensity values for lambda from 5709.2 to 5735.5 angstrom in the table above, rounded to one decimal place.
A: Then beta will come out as 96.3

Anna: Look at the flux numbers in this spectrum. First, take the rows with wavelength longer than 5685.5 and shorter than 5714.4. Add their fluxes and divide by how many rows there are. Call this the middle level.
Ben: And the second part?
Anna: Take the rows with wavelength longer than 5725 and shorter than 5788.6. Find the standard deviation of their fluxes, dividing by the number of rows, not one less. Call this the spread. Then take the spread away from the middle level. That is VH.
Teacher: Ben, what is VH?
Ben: 8.70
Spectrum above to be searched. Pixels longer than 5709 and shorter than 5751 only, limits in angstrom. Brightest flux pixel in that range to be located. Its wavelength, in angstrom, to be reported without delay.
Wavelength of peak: 5721.00 angstrom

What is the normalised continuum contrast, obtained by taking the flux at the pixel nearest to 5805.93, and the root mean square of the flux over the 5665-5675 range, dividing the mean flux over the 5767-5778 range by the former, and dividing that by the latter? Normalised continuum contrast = 0.115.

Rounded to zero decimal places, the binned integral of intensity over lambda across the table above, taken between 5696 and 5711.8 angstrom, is 142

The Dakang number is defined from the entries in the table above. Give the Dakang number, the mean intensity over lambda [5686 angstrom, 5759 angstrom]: 9.4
